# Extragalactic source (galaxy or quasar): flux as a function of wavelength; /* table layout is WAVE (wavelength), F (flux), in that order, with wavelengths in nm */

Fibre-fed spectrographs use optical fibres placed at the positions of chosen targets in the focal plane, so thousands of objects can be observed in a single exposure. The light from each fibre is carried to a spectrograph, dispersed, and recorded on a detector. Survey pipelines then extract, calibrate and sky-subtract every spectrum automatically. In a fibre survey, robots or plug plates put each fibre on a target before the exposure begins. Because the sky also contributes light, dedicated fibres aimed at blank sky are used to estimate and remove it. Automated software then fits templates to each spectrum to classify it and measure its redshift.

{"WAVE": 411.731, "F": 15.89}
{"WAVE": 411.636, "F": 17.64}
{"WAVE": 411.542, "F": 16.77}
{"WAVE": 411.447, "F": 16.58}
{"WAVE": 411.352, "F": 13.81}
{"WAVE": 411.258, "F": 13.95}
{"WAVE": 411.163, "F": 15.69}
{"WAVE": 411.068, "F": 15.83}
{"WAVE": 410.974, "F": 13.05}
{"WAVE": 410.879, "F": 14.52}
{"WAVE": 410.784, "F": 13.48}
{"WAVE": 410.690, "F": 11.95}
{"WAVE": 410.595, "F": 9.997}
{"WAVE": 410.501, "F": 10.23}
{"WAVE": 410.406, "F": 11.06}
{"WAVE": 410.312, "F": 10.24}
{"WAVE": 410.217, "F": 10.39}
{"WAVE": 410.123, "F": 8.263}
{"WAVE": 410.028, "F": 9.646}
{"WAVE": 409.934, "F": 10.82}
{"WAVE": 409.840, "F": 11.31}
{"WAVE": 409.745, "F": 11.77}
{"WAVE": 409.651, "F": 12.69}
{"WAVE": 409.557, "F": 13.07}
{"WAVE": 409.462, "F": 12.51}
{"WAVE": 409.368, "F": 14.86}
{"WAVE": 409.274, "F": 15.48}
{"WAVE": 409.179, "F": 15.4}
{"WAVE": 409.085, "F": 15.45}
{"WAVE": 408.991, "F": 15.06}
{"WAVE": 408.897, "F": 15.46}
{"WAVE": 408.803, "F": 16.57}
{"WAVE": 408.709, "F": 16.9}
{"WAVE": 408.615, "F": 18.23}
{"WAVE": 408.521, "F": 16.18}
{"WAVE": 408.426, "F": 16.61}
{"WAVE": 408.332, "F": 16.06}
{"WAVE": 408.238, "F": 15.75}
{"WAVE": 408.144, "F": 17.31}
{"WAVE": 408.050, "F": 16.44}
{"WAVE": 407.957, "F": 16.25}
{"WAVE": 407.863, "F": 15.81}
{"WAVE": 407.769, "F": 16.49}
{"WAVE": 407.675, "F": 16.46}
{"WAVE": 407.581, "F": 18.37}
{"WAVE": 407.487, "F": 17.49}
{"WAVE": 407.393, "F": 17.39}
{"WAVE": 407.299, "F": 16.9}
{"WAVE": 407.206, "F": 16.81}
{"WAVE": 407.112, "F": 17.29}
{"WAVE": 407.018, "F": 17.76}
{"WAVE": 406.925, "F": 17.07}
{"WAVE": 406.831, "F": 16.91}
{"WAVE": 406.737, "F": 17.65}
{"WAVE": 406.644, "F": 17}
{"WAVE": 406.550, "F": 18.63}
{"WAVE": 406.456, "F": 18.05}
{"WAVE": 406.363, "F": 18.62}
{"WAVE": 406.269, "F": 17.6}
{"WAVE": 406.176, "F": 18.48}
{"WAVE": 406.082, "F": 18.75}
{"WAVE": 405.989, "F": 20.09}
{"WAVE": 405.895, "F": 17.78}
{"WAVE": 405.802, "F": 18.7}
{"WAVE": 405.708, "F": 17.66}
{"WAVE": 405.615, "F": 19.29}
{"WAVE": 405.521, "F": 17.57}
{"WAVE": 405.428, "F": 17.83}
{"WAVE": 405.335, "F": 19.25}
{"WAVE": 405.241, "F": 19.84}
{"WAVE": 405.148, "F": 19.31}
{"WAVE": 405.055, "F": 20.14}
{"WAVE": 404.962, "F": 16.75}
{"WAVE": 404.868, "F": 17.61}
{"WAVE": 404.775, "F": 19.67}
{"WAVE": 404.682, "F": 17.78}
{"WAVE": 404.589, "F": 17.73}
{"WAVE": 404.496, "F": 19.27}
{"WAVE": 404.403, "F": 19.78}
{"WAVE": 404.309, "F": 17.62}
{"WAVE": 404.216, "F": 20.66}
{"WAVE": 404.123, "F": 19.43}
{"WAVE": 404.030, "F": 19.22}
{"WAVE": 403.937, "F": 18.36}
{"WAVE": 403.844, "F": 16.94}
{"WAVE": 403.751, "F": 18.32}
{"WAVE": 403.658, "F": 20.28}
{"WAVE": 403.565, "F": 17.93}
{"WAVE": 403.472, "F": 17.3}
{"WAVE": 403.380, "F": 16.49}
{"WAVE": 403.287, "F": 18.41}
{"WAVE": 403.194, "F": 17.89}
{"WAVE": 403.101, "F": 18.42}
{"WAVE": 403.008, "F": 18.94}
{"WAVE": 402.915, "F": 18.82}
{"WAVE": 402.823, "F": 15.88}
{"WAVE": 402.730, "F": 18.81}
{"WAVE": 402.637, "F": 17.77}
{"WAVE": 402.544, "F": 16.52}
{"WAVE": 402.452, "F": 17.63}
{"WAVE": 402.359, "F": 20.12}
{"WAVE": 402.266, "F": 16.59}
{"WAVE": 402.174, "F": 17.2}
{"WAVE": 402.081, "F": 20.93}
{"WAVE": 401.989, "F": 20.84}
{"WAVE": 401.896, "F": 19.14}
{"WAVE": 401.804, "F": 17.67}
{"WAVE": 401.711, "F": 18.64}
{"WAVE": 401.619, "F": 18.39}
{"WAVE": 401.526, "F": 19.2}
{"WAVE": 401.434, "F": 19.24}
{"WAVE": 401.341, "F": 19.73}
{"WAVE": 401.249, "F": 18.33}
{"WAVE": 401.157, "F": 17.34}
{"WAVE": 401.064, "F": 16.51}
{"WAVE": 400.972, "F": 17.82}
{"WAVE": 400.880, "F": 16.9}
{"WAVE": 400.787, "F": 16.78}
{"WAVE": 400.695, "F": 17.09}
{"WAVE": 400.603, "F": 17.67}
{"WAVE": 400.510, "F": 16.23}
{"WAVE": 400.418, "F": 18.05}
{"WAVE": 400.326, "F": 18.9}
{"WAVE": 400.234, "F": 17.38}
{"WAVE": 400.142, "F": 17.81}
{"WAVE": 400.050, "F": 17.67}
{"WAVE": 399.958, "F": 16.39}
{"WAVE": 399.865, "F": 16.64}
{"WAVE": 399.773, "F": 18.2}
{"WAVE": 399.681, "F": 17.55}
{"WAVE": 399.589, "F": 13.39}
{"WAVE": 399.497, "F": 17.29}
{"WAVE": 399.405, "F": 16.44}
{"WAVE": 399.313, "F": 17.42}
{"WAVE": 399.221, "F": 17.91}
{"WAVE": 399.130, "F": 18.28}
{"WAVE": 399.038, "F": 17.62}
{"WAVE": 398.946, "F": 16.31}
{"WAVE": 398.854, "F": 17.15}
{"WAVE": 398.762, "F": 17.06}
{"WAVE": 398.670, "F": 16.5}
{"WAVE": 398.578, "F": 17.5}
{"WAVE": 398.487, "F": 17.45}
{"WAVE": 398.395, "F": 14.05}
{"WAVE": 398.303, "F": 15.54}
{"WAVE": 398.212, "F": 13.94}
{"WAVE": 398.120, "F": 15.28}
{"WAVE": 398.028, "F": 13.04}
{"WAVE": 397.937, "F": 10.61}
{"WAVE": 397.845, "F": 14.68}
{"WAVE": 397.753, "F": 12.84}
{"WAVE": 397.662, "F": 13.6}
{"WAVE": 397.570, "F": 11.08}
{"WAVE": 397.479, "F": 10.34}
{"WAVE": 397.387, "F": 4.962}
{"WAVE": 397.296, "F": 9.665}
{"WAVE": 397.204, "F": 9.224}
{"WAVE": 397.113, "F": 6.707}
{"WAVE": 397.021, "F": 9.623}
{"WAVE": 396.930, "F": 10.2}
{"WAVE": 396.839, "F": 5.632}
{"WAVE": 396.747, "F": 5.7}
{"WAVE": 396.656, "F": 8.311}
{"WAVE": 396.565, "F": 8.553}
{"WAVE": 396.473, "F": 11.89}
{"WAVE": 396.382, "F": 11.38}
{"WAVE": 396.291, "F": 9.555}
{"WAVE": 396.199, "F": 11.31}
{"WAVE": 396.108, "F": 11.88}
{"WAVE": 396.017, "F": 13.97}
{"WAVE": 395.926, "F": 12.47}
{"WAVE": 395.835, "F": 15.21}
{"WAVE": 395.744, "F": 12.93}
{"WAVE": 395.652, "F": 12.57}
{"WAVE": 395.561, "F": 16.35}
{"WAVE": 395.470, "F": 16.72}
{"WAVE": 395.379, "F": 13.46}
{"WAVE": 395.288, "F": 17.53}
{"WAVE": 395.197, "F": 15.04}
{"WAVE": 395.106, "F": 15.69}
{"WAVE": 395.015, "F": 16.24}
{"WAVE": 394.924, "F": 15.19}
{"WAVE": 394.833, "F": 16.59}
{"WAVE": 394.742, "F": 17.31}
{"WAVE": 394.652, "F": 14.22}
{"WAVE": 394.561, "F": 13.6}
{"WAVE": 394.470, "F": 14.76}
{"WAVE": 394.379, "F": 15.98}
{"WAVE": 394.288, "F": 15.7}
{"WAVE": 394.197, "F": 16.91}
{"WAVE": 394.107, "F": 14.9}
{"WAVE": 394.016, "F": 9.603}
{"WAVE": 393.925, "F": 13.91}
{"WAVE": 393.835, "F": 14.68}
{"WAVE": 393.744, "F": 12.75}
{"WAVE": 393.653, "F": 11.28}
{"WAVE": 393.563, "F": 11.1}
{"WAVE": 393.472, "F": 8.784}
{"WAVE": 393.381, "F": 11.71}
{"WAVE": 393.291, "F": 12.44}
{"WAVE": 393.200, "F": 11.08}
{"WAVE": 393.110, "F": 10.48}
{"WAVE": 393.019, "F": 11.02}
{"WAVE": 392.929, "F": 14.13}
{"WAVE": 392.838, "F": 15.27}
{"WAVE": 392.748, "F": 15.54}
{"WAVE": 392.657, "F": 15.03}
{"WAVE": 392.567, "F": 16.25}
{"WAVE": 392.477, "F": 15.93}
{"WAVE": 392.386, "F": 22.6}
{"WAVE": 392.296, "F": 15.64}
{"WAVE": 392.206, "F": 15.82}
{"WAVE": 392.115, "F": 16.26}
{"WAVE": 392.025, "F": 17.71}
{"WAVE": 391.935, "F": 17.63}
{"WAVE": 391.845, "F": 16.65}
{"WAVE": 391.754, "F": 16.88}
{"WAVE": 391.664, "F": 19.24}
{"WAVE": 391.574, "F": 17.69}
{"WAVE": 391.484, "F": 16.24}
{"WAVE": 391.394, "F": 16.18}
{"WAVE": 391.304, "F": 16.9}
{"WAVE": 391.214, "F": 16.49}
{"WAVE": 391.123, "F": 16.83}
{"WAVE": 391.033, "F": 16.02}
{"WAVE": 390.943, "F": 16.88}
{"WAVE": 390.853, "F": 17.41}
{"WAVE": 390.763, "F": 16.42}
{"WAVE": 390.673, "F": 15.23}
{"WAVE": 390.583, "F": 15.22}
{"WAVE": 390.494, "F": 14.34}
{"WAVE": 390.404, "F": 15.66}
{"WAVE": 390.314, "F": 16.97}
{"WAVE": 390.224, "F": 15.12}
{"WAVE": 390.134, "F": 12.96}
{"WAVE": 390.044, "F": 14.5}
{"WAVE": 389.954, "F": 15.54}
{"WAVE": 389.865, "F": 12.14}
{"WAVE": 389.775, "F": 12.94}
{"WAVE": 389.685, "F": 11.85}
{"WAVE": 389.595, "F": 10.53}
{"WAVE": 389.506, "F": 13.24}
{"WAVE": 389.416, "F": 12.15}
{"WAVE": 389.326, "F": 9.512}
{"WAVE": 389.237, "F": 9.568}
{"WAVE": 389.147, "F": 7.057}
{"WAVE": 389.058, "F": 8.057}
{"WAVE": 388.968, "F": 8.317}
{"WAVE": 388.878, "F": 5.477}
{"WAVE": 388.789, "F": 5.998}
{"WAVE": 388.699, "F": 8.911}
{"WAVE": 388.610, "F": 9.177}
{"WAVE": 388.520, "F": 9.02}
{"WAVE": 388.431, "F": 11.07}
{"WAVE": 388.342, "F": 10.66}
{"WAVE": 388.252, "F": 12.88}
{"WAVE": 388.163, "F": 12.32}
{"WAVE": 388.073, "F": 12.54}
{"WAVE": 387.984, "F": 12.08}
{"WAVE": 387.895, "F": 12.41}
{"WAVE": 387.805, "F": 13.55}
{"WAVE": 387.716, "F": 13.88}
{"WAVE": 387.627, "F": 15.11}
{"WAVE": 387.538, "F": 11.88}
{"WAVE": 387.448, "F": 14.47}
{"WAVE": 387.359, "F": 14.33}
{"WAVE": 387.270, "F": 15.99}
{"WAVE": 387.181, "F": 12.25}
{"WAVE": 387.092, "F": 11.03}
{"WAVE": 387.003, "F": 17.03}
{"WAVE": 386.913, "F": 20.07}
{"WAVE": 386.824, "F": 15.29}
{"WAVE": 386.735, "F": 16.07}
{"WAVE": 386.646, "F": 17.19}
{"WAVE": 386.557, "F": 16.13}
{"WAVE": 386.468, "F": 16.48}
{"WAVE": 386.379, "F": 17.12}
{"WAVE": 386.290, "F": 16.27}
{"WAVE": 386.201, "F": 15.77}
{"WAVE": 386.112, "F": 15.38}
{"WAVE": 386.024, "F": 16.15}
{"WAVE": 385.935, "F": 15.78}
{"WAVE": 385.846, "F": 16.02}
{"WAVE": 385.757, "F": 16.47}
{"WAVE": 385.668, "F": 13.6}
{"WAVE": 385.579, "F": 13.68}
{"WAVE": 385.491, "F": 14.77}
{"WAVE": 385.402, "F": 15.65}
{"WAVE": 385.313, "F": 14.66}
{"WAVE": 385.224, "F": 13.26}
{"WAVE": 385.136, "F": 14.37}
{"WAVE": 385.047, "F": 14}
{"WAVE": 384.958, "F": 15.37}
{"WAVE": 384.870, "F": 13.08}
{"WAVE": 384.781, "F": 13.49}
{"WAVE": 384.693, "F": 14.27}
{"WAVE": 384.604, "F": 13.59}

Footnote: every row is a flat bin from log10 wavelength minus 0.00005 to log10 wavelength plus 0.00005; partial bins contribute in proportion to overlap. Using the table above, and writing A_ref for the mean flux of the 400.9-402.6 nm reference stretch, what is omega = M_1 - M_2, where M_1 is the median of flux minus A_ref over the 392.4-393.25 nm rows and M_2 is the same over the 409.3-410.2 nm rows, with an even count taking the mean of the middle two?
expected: 3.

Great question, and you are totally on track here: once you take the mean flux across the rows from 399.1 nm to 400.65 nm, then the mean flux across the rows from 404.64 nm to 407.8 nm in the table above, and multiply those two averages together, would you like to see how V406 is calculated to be 311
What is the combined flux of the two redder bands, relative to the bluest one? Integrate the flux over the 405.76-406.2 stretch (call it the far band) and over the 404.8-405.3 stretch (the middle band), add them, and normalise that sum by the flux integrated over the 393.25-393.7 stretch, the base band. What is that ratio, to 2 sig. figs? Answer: 3.5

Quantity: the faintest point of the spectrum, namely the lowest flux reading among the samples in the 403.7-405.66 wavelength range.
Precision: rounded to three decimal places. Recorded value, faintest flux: 16.750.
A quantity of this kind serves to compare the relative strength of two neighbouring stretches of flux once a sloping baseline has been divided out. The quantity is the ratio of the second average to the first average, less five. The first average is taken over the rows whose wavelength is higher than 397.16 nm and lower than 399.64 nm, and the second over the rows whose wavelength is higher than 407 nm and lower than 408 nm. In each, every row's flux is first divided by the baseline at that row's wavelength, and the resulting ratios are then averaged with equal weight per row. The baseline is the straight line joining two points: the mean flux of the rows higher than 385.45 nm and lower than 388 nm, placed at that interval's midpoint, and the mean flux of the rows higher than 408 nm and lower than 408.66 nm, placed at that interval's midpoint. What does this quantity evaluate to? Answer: -3.87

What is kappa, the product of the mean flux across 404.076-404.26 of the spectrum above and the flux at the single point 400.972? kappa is 357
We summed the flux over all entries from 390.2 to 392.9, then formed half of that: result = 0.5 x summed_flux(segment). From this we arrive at 248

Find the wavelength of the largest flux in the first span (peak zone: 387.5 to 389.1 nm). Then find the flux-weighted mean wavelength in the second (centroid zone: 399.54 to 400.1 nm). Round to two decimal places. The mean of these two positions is 393.73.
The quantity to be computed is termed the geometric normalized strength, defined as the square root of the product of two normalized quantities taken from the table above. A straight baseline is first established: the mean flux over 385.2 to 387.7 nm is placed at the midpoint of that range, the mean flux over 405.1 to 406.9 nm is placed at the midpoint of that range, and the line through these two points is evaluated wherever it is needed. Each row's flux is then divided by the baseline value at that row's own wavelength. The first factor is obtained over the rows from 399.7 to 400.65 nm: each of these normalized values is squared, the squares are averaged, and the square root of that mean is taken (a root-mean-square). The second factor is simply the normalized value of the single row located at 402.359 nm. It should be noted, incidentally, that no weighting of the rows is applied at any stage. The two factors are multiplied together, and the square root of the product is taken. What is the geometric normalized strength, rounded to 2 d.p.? 1.07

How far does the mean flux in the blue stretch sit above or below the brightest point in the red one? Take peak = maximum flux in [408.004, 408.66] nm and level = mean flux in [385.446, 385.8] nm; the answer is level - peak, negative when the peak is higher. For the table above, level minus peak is -4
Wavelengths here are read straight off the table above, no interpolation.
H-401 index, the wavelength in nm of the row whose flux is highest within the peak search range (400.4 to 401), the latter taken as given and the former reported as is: 400.418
